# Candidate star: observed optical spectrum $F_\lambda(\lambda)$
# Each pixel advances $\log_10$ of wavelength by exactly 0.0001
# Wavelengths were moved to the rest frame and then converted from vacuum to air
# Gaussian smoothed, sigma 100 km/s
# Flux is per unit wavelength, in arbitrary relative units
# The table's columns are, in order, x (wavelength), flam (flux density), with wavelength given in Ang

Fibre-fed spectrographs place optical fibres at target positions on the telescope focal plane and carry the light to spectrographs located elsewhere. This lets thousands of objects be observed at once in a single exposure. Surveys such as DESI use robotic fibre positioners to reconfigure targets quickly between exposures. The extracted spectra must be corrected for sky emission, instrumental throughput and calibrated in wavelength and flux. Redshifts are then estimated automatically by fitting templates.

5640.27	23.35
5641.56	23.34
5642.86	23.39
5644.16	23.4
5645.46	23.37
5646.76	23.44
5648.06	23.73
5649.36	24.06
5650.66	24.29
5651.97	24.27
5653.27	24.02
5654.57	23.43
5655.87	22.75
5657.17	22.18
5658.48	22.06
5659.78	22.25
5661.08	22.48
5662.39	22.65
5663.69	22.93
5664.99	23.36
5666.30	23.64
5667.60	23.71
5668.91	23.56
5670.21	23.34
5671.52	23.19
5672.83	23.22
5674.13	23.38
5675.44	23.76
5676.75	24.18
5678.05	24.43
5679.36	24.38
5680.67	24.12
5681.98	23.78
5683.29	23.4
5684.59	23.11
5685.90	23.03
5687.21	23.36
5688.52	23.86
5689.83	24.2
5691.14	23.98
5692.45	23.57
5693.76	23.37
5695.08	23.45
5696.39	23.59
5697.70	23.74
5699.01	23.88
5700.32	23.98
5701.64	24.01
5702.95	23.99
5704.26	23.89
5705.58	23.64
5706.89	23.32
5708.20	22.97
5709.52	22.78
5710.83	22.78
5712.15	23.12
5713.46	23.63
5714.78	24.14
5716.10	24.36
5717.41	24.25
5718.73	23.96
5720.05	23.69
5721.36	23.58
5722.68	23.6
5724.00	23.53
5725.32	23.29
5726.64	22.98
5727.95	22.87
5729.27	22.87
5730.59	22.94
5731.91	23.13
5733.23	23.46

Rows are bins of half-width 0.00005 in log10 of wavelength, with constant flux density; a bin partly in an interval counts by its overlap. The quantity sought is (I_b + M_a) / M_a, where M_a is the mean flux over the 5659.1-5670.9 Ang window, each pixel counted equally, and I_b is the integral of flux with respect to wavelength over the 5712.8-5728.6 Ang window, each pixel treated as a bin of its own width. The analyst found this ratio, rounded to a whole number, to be 17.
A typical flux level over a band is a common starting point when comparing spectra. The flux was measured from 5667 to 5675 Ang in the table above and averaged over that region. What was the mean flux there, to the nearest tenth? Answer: 23.4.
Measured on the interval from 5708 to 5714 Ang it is 23.1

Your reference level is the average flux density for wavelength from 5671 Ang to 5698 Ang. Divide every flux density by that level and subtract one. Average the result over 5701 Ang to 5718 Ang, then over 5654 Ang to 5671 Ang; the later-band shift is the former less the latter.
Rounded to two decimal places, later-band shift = 0.03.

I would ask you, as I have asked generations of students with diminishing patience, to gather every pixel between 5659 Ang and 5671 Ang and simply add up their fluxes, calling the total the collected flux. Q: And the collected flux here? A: 208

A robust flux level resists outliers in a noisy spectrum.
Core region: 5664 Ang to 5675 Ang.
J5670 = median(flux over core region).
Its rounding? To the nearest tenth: 23.4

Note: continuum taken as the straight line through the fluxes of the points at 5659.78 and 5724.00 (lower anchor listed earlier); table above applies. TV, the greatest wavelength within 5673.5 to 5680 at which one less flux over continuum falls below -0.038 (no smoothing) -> 5679.36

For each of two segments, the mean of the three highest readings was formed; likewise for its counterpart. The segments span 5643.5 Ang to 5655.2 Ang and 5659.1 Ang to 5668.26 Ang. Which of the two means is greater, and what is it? 24.2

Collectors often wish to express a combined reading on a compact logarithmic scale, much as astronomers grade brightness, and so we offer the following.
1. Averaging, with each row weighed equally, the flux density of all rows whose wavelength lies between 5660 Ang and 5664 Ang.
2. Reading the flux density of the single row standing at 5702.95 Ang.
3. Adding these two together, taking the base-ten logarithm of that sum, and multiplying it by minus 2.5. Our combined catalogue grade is -4.17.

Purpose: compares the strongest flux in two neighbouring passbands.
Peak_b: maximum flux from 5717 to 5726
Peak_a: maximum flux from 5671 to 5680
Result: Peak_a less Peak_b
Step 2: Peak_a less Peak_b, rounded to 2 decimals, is 0.18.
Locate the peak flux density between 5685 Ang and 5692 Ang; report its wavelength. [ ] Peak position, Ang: 5689.83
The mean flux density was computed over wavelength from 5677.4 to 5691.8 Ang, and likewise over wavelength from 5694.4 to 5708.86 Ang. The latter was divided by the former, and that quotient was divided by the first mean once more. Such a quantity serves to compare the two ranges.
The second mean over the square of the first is 0.0418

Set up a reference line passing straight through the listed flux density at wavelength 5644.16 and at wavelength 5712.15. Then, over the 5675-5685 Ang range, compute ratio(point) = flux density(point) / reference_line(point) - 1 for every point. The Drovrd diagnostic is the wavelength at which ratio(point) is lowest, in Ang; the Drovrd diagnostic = 5684.59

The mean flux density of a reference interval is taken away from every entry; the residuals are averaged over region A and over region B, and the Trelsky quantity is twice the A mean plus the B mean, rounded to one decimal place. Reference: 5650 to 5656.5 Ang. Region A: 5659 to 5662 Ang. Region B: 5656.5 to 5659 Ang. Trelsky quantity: -4.4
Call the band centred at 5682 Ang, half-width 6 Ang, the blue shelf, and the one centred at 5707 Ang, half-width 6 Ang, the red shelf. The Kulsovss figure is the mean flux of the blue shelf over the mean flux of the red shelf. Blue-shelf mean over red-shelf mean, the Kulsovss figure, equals 1.02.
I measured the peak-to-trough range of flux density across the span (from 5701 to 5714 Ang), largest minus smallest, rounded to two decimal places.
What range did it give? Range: 1.23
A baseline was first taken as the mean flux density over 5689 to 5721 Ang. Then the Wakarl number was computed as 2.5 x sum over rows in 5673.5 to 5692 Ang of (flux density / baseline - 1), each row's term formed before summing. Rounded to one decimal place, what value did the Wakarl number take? 0.2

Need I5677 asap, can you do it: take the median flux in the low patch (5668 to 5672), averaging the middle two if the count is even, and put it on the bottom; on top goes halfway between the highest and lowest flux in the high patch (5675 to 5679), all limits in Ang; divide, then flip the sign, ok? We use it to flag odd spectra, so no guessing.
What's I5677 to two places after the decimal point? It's -1.03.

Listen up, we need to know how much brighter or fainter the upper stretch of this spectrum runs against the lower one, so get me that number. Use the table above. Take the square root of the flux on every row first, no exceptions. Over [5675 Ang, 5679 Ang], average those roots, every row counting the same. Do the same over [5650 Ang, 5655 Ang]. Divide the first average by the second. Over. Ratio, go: 1.00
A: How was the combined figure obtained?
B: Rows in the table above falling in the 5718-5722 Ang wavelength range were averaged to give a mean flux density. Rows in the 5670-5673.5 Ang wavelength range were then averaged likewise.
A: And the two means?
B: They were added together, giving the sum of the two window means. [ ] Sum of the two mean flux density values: 47.0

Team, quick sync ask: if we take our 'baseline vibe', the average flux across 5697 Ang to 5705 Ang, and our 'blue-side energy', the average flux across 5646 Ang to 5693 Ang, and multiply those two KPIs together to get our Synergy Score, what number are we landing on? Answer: 561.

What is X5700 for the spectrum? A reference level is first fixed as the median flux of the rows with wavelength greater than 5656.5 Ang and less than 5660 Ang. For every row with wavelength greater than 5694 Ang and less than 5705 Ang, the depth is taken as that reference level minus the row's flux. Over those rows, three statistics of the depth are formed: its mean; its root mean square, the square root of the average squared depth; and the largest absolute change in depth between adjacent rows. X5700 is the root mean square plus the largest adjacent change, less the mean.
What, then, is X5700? 3.4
